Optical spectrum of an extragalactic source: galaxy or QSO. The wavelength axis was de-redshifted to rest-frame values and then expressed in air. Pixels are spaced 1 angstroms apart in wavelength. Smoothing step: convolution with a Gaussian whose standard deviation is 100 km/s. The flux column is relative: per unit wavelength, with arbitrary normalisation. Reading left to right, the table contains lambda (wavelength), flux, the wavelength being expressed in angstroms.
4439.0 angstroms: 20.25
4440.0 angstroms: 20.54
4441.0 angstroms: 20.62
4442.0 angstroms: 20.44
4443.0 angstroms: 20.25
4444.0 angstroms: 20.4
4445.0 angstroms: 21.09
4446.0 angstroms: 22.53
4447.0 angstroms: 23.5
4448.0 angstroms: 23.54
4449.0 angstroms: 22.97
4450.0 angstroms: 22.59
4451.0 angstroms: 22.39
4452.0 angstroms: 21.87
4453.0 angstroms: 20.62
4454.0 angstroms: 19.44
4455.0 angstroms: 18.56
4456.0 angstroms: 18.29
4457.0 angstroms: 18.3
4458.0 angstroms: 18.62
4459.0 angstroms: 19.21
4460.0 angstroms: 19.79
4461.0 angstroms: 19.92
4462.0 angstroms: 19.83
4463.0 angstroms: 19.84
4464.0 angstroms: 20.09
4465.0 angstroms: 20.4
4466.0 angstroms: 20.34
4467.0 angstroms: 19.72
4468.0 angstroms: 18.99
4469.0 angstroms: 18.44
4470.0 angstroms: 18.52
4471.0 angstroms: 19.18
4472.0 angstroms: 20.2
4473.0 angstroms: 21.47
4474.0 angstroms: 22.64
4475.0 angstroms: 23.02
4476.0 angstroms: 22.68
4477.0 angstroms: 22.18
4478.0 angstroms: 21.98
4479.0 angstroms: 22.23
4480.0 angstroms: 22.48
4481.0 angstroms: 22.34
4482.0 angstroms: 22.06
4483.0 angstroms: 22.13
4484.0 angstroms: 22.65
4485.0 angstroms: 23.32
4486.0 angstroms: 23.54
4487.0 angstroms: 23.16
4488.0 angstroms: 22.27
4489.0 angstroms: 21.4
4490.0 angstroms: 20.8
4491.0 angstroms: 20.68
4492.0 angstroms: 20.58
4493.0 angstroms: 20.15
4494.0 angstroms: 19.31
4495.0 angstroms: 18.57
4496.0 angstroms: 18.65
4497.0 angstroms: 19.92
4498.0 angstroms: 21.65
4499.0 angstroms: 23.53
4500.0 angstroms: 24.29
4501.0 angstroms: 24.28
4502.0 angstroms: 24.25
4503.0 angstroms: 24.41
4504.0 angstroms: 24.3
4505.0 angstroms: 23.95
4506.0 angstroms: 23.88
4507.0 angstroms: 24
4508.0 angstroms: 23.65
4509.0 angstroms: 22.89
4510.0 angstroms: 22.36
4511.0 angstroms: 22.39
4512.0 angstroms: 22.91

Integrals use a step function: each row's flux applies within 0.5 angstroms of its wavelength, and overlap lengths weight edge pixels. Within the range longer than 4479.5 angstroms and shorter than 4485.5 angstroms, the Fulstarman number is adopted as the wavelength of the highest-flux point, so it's 4485.0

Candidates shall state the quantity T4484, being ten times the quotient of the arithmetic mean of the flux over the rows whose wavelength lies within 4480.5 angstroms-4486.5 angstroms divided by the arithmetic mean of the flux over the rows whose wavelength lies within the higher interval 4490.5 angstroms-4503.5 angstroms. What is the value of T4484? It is 10.5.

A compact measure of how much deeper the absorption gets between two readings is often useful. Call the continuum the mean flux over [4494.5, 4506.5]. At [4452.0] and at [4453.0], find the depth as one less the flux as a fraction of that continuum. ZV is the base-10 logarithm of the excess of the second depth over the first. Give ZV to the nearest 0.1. -1.3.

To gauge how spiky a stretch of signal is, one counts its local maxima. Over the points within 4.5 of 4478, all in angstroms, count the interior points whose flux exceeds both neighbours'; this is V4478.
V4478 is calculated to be 2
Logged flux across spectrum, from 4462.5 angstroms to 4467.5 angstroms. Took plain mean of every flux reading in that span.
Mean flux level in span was 20.1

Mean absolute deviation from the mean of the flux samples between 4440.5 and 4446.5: 0.61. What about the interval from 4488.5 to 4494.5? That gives 0.50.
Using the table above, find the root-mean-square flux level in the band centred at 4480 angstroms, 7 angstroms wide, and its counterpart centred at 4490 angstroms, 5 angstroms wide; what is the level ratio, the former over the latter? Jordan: 1.05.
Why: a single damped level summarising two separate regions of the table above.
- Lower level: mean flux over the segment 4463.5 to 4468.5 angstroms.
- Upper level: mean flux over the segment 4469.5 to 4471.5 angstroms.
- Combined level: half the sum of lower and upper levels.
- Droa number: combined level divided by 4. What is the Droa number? 4.84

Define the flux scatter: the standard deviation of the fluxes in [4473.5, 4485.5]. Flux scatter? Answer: 0.4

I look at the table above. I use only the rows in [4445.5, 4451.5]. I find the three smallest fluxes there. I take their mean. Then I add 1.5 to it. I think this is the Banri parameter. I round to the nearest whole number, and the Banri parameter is 24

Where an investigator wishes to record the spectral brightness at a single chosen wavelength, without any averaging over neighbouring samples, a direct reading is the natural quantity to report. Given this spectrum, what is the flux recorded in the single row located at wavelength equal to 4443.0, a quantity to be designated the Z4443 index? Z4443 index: 20.25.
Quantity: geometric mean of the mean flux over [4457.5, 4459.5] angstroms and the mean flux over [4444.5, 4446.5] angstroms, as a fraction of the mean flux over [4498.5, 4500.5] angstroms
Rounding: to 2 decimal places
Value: 0.85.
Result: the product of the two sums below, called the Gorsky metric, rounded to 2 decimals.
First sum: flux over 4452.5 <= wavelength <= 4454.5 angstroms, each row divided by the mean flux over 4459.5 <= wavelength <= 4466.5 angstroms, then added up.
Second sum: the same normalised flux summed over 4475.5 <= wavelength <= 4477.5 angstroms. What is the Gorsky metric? 4.48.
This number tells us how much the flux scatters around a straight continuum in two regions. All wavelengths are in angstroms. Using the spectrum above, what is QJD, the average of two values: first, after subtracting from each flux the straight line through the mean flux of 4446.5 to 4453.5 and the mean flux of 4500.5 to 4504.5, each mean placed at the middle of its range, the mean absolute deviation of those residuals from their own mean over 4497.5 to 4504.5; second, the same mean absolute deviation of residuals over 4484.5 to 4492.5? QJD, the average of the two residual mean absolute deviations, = 0.9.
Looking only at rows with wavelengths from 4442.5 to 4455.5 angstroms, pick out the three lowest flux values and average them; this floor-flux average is 19.4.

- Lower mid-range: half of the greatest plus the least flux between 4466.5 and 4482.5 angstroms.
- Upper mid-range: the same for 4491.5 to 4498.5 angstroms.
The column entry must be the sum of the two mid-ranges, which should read 40.8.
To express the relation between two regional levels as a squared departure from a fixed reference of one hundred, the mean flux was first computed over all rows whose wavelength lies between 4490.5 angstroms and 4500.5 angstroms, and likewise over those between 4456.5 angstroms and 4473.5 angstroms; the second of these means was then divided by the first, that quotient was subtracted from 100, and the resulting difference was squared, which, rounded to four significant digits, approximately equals 9812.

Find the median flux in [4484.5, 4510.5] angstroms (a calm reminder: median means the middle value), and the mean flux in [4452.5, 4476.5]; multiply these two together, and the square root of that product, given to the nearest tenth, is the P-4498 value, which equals 21.4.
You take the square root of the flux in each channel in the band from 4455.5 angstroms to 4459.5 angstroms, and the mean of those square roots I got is 4.31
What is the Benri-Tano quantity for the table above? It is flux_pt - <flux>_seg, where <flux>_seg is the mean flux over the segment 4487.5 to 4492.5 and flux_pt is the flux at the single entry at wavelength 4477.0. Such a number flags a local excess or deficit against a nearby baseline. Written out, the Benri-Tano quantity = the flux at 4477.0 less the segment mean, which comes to 1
